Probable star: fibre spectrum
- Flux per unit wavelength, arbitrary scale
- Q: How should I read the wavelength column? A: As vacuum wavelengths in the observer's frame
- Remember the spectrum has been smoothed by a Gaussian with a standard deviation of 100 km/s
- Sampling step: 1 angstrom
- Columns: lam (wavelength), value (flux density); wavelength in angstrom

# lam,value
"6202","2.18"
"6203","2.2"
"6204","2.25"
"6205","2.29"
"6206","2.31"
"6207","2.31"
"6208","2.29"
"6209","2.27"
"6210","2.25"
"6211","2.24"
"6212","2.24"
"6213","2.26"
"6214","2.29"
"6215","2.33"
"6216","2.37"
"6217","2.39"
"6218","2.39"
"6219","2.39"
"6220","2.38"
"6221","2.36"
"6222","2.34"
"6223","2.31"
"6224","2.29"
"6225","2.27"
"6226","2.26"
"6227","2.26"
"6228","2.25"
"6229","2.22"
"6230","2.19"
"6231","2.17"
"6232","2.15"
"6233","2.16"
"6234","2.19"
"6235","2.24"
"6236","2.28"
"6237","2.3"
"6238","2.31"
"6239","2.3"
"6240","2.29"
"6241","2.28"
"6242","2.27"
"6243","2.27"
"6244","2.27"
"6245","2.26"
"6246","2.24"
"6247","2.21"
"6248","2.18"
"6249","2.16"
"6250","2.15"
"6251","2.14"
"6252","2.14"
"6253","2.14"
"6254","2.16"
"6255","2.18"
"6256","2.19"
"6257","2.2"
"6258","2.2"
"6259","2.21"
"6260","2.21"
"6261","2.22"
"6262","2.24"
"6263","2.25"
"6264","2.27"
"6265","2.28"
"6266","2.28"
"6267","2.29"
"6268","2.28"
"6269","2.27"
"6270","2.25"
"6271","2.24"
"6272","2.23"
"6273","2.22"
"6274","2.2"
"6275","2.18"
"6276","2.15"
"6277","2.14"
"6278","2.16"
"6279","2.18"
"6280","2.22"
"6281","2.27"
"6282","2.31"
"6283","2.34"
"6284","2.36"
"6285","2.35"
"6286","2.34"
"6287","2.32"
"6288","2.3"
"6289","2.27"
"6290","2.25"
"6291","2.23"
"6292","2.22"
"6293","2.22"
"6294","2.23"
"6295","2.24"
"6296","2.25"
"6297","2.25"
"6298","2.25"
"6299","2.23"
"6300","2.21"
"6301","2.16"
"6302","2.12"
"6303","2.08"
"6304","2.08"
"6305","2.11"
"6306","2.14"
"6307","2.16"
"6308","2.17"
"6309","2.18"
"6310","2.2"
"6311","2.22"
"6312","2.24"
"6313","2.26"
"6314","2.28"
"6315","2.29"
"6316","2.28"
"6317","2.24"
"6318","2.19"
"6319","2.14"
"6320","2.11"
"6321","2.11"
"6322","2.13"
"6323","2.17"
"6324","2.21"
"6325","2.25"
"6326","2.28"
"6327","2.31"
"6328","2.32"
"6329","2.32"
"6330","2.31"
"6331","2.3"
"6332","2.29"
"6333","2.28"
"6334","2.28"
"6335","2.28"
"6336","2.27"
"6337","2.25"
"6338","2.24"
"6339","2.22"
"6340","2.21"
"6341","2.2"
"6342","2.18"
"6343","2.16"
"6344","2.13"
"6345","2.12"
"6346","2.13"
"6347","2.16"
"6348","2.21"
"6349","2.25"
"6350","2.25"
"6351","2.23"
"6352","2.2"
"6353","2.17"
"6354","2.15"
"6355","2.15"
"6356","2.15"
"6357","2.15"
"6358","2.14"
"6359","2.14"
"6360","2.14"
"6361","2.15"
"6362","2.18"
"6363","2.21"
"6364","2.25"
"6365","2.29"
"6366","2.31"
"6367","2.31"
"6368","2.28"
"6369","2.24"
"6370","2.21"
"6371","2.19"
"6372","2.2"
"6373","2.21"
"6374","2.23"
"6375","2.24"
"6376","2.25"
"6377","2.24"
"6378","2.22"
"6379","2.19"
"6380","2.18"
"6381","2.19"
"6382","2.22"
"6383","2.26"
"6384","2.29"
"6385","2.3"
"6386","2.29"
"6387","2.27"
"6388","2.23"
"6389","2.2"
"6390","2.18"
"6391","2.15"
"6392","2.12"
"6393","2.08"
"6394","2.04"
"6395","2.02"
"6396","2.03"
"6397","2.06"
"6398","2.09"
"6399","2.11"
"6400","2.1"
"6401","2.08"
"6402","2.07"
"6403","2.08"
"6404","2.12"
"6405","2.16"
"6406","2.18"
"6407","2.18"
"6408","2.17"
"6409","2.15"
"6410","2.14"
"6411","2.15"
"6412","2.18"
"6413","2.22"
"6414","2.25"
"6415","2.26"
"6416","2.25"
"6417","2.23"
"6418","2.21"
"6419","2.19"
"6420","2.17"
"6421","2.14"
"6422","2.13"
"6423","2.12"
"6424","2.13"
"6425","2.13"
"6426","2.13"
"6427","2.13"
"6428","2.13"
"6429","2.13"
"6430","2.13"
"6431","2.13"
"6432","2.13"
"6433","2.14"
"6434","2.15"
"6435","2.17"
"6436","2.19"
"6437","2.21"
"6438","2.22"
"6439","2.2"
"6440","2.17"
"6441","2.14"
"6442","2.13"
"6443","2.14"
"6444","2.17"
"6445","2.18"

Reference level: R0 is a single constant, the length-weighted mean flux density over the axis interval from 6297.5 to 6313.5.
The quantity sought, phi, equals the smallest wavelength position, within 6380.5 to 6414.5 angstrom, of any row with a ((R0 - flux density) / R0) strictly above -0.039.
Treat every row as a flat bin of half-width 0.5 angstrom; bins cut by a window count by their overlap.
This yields 6381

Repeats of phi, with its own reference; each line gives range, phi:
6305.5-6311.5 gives 6306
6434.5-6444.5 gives 6435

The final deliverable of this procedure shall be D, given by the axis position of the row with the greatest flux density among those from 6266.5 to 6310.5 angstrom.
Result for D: 6284 angstrom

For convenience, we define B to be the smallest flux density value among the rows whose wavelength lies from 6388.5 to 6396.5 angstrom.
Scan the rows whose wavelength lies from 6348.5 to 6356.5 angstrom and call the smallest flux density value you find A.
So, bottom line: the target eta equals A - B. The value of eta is 0.130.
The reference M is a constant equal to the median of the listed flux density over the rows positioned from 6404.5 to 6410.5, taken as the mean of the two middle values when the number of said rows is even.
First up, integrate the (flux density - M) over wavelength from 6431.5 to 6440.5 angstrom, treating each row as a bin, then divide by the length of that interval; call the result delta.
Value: 0.011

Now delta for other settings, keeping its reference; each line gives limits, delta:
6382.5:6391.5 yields 0.076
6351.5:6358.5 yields -0.006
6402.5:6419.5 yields 0.019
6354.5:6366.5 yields 0.023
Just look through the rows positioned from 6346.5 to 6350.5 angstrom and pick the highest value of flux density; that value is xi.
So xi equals 2.25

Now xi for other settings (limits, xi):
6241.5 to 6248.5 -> 2.27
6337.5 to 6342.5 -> 2.24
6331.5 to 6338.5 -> 2.29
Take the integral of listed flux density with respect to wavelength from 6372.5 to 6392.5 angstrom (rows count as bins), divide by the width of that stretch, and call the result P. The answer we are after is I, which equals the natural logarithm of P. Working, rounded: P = 2.22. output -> 0.799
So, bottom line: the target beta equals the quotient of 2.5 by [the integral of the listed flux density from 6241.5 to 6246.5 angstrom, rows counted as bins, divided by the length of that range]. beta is 1.11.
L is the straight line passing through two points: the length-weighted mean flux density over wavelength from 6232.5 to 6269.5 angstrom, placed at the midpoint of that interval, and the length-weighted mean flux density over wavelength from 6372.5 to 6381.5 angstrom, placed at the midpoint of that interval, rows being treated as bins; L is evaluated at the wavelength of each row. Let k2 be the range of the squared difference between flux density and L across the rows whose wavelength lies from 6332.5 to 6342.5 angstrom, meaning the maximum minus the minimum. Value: 0.003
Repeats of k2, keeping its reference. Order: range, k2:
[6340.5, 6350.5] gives 0.010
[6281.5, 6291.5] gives 0.018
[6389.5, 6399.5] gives 0.037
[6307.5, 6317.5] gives 0.004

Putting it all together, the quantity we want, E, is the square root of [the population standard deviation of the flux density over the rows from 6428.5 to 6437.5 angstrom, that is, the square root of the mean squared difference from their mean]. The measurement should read 0.168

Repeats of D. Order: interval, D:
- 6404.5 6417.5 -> 6415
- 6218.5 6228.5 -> 6219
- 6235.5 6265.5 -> 6238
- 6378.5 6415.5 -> 6385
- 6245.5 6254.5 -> 6246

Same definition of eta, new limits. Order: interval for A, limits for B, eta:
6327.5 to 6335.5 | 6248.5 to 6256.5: 0.140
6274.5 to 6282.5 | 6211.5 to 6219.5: -0.100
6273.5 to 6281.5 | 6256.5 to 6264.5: -0.060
